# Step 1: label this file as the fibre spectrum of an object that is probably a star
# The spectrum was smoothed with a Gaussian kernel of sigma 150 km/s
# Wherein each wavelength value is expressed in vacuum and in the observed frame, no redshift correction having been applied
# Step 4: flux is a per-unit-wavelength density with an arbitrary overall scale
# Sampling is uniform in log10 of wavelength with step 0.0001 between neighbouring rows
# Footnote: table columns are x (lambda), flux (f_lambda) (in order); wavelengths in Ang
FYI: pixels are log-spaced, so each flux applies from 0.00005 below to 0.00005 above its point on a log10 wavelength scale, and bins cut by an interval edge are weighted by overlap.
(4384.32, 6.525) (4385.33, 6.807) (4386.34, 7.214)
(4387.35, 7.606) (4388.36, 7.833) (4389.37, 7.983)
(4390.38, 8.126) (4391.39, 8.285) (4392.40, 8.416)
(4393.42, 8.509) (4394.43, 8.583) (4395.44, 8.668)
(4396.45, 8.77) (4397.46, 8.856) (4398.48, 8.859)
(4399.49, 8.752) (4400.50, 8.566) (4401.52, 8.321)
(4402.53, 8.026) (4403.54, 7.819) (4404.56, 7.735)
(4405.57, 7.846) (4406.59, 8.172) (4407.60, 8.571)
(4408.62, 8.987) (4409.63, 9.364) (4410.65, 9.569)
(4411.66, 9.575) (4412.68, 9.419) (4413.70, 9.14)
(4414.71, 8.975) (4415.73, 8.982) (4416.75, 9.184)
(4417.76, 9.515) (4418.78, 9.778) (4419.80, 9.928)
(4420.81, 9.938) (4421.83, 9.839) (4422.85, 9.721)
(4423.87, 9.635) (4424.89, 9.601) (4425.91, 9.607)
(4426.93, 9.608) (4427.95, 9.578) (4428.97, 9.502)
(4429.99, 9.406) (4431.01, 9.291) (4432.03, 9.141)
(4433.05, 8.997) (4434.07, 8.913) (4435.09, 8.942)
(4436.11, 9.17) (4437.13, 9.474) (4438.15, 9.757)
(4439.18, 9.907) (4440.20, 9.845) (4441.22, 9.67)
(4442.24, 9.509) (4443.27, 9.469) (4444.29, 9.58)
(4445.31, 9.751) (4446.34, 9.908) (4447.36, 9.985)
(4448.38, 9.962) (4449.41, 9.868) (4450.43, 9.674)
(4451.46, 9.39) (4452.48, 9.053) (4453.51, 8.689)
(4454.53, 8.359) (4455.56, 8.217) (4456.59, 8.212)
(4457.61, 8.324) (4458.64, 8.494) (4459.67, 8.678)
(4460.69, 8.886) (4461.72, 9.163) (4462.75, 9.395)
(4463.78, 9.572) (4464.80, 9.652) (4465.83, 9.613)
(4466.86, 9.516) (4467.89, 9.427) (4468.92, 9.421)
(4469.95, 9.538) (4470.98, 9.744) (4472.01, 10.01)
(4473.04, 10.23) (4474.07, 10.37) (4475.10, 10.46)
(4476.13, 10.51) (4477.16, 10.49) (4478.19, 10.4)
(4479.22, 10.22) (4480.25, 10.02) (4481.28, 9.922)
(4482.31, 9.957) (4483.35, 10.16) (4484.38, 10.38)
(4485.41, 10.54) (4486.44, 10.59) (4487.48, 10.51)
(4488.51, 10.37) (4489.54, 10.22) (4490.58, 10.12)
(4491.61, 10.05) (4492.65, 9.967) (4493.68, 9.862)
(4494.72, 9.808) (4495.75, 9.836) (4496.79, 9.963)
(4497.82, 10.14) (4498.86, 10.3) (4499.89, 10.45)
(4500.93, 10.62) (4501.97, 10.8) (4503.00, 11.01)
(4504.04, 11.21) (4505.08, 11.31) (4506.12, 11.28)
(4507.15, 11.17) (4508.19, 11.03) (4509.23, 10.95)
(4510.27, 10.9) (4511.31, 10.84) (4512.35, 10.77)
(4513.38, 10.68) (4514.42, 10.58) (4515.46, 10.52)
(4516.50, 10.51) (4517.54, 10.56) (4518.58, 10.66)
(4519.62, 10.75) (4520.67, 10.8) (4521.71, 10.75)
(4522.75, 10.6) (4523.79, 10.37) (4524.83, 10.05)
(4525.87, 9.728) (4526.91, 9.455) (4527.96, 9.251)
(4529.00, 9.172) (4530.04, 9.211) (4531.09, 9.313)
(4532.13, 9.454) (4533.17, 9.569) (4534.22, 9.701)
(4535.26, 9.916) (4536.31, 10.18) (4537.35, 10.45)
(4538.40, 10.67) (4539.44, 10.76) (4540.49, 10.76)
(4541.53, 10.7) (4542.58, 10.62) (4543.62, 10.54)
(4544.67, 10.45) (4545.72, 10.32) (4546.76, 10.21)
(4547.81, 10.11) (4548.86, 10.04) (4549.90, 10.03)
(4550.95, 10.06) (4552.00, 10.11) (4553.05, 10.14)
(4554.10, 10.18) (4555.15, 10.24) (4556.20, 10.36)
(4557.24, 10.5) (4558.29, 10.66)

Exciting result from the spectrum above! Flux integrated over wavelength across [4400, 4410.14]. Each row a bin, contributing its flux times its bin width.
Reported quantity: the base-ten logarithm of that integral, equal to 1.93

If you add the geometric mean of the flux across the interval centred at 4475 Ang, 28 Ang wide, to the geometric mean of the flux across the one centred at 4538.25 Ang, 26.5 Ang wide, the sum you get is 20.0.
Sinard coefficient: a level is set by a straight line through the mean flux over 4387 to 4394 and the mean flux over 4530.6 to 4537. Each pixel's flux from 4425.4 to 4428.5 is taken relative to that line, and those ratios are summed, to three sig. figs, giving 3.38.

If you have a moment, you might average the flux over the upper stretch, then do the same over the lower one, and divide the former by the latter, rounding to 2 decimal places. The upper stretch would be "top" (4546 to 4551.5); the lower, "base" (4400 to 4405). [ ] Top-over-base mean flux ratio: 1.25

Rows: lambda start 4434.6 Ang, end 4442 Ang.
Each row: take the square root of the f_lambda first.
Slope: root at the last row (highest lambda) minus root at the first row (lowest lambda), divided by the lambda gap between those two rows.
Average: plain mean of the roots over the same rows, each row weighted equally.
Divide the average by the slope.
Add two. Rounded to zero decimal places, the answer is 161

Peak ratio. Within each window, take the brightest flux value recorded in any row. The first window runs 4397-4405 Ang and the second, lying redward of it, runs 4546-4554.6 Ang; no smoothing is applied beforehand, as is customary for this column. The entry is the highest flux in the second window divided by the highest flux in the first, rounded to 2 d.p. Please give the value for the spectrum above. 1.15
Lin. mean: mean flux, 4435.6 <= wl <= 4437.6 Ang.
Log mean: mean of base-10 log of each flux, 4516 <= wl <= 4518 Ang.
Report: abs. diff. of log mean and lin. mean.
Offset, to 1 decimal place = 8.3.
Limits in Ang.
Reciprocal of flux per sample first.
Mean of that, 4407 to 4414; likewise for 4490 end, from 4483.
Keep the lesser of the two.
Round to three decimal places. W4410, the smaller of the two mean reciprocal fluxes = 0.096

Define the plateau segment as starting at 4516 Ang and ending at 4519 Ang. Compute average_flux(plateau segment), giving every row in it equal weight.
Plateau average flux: 10.6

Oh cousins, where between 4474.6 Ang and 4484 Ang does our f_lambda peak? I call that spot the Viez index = 4476.13 Ang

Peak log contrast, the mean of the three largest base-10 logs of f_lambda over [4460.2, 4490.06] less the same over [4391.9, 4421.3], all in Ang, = 0.028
